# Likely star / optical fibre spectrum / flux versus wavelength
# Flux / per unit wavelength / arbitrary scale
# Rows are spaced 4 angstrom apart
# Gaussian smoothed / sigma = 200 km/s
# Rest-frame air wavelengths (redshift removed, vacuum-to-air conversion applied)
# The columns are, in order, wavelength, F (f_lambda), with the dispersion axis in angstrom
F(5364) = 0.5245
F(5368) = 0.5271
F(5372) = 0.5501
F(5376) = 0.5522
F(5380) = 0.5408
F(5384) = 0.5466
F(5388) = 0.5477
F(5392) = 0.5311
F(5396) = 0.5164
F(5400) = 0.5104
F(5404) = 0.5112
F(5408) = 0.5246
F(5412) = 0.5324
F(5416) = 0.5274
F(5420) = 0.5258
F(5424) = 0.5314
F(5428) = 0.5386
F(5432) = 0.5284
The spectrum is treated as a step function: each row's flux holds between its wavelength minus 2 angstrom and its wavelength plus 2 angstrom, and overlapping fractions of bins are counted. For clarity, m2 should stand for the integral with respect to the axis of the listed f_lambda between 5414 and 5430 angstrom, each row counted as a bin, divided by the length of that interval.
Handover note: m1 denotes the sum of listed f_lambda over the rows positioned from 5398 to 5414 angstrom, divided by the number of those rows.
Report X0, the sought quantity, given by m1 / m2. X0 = 0.979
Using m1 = 0.520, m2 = 0.531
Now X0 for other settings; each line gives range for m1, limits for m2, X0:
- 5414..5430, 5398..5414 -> 1.021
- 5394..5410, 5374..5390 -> 0.943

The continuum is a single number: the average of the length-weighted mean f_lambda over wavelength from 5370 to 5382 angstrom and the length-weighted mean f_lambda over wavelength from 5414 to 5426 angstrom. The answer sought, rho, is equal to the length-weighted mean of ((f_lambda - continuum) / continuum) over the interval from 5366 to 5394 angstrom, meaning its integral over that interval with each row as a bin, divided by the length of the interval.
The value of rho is 0.008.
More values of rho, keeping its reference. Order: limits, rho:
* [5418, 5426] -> -0.017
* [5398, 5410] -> -0.042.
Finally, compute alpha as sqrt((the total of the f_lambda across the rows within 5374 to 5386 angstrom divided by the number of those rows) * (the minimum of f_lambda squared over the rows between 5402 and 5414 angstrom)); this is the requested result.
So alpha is 0.378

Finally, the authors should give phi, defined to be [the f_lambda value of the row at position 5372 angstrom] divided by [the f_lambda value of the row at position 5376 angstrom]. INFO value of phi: 1.00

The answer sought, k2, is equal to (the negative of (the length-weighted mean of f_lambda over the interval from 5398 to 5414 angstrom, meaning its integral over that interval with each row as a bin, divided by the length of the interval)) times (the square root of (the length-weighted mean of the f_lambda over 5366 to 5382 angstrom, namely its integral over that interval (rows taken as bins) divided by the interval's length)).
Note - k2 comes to -0.383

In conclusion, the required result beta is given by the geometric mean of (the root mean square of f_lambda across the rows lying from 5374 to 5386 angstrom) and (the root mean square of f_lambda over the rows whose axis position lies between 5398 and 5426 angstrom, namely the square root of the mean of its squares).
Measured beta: 0.535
